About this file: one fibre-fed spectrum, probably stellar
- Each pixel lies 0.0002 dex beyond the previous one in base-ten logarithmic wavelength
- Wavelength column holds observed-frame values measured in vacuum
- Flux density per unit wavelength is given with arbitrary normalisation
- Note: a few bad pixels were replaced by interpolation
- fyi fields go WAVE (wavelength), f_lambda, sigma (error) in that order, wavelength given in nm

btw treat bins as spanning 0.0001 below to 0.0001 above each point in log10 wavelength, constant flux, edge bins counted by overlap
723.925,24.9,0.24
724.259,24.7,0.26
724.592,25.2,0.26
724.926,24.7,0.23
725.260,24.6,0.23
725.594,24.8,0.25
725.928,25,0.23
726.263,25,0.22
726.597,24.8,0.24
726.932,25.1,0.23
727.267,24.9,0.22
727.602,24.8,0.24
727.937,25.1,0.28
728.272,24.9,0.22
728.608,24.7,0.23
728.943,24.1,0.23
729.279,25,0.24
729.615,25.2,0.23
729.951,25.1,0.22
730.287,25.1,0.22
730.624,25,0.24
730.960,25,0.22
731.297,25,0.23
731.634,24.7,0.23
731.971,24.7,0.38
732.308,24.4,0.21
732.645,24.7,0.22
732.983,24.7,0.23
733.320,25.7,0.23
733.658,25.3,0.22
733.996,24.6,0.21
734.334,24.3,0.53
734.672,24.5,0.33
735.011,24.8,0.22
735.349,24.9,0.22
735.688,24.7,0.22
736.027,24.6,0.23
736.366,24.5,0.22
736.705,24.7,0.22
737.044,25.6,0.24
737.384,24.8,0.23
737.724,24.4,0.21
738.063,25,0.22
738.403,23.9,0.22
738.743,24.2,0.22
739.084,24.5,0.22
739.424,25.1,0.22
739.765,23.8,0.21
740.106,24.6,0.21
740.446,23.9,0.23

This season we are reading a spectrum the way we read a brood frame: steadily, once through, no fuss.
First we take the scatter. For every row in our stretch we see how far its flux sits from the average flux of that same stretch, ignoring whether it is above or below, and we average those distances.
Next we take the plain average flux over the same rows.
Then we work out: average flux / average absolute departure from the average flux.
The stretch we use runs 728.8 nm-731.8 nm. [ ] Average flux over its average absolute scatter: 110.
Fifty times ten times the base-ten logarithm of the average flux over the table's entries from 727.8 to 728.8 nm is 698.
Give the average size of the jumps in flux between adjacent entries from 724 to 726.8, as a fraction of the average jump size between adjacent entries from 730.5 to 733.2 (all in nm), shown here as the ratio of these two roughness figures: 1.9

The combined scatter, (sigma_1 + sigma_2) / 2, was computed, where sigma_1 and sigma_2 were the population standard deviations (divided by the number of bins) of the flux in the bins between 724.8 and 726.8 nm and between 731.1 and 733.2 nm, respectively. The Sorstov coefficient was 0.16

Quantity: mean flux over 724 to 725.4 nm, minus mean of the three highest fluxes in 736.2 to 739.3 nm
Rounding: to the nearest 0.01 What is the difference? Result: -0.33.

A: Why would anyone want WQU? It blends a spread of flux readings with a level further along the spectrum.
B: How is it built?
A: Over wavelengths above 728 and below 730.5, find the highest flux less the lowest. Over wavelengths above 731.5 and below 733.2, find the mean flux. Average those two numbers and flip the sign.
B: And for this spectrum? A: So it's -12.9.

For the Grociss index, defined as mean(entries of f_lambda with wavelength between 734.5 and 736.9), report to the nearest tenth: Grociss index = 24.7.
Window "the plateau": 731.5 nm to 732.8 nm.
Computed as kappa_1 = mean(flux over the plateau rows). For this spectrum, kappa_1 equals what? 24.6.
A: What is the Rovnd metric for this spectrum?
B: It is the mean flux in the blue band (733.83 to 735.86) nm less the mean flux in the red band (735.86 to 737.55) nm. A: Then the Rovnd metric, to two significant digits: -0.21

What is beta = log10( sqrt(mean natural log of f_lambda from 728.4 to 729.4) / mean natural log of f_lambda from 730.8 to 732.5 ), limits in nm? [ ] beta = -0.254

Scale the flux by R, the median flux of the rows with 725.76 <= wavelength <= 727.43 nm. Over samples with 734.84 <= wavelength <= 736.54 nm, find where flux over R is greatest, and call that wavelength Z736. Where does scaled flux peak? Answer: 735.349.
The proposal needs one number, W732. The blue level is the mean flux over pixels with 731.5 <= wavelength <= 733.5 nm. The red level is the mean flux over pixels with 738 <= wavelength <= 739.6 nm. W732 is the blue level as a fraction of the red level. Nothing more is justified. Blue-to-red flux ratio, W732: 1.01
